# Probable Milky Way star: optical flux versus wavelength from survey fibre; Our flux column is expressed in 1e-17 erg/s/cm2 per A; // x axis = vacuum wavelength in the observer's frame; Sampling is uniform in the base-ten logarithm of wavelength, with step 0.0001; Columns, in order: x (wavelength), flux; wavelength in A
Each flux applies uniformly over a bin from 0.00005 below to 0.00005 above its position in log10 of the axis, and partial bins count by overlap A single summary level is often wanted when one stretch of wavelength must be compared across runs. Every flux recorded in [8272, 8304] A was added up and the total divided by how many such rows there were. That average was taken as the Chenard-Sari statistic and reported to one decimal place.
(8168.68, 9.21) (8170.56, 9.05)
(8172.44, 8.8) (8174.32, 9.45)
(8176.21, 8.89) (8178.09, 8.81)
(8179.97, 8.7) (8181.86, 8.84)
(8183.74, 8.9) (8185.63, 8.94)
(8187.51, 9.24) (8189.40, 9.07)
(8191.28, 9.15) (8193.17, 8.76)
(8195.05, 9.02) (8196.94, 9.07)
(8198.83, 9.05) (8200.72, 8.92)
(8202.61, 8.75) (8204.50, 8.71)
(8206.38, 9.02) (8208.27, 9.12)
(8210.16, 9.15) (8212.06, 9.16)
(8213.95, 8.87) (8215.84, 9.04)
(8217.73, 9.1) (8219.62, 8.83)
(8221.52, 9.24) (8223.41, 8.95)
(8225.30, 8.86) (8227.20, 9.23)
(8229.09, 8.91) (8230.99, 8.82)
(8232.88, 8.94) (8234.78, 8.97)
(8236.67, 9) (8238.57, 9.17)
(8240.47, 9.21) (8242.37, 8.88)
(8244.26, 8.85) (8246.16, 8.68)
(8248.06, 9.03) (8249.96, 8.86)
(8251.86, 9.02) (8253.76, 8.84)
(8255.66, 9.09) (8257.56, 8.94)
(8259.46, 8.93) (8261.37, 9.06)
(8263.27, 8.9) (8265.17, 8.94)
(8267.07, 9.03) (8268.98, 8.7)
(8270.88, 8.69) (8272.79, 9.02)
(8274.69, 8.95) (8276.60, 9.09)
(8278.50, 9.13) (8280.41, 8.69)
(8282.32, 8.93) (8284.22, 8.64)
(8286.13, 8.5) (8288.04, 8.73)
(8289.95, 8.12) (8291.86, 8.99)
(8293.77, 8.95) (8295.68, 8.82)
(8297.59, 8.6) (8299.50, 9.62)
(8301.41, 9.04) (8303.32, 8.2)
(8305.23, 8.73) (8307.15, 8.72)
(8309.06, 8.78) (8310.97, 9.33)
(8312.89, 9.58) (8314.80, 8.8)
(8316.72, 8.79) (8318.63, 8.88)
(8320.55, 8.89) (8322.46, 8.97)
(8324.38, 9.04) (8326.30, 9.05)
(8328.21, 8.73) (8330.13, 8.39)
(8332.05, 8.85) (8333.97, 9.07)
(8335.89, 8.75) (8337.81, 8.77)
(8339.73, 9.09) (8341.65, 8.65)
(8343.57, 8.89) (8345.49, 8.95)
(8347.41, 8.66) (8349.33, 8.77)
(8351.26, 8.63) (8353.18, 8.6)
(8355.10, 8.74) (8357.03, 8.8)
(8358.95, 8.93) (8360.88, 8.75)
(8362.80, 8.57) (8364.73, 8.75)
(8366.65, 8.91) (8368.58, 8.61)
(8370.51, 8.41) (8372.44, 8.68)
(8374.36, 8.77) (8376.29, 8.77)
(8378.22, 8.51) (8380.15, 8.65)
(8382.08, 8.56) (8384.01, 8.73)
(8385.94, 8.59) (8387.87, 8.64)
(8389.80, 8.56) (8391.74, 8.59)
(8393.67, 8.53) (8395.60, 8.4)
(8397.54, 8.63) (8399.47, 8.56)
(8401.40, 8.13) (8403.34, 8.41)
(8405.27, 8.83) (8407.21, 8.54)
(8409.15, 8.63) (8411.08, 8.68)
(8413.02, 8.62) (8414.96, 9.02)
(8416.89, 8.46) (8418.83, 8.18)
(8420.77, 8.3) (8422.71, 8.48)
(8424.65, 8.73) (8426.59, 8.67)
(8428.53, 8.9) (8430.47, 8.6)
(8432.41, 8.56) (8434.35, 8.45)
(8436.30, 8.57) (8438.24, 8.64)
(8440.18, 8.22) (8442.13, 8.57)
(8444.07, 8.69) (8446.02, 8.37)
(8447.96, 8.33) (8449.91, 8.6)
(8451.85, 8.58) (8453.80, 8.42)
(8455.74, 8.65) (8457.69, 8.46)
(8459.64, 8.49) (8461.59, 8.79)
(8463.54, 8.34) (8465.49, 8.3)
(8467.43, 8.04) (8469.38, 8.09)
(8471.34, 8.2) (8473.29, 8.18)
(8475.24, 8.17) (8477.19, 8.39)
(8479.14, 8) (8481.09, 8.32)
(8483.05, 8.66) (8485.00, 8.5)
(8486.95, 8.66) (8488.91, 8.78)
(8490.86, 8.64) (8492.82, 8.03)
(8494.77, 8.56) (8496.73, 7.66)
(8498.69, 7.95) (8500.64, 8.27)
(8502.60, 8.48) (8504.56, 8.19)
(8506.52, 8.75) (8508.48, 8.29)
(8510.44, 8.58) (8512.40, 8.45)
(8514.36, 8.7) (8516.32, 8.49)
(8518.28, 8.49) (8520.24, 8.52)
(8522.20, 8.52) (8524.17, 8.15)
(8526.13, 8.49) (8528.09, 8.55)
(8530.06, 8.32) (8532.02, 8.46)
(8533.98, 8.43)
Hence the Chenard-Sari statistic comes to 8.8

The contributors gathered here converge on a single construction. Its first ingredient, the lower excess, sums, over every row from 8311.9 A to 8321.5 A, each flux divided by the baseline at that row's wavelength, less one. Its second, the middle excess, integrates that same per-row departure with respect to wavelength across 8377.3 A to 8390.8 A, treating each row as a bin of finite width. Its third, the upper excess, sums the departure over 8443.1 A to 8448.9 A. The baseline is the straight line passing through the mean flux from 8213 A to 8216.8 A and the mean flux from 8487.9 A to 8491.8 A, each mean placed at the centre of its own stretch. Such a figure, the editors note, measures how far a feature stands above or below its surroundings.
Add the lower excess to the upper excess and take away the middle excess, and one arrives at 0.28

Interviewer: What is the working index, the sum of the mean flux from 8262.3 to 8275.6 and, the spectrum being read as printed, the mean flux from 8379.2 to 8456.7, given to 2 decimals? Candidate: 17.45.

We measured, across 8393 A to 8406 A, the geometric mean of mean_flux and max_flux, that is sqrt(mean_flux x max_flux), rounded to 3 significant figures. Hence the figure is 8.66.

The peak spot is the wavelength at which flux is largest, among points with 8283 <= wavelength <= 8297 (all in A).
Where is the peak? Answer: 8291.86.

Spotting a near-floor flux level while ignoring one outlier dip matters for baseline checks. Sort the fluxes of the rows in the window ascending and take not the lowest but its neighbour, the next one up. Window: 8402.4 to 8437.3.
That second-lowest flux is 8.3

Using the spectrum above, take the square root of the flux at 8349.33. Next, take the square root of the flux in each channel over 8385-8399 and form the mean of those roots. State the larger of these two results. 2.96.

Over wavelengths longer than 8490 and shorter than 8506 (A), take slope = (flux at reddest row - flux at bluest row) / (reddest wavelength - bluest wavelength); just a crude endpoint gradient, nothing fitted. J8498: -0.033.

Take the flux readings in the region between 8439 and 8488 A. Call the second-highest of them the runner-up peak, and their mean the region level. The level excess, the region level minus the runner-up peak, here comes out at -0.29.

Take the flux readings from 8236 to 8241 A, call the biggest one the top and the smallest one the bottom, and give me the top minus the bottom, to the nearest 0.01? 0.21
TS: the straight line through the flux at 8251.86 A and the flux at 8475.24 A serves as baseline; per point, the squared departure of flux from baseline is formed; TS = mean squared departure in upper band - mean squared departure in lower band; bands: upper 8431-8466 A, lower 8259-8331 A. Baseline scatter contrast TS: -0.017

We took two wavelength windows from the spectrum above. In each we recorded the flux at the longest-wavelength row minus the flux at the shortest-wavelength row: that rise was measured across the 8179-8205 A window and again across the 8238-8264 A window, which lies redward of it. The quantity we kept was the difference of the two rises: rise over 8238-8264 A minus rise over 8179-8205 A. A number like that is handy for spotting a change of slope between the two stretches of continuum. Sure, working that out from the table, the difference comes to -0.28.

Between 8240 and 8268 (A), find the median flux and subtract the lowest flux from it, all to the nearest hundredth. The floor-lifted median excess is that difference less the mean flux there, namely -8.69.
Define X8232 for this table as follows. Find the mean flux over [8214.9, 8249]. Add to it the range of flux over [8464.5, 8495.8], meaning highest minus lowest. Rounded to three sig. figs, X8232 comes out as 9.76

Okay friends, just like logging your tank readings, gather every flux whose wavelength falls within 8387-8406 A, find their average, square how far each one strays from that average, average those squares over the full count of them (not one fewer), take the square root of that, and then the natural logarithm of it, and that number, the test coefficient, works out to -1.74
